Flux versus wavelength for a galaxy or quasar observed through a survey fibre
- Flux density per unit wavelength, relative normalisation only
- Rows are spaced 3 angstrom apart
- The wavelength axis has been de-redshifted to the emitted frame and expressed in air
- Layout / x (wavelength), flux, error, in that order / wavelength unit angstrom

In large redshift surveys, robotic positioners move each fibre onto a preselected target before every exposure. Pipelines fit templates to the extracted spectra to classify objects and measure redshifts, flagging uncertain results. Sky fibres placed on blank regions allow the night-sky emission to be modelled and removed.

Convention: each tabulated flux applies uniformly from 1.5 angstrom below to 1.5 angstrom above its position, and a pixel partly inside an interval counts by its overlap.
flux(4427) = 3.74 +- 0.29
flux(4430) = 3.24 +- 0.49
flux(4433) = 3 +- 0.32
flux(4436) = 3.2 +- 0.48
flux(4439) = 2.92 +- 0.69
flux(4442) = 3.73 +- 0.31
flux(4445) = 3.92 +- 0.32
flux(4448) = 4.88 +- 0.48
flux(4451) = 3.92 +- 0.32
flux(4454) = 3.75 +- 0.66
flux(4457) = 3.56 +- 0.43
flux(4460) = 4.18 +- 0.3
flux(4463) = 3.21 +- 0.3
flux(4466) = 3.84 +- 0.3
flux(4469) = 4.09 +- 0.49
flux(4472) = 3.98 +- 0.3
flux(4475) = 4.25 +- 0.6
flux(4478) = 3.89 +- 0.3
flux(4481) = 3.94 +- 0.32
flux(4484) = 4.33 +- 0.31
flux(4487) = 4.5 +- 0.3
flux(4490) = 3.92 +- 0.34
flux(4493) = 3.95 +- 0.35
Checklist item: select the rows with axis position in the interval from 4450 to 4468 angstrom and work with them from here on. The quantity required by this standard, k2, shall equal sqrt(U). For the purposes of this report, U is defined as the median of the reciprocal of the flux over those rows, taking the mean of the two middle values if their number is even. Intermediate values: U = 0.264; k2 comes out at 0.513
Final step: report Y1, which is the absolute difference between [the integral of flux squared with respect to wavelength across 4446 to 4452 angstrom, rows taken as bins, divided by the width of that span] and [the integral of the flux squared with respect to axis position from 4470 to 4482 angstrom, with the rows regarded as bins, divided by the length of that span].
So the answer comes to 3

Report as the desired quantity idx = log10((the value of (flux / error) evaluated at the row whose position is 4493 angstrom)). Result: 1.05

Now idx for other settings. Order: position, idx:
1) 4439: 0.63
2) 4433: 0.97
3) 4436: 0.82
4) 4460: 1.14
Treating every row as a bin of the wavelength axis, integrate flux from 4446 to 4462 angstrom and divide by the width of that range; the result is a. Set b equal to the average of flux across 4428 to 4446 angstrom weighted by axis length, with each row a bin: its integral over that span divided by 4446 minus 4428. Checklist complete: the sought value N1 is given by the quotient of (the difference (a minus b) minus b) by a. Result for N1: -0.7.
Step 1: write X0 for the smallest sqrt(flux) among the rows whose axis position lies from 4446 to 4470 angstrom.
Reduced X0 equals 1.79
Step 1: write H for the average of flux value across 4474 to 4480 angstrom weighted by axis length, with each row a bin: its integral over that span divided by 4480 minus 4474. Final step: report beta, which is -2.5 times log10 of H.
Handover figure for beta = -1.52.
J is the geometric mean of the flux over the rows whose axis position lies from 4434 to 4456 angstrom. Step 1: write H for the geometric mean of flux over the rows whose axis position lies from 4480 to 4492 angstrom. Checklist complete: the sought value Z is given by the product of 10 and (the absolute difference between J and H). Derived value 4.5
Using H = 4.17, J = 3.7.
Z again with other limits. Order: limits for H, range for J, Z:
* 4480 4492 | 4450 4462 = 3.2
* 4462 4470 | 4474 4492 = 4.4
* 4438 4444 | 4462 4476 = 5.6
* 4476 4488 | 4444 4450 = 2.2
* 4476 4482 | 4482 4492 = 3.3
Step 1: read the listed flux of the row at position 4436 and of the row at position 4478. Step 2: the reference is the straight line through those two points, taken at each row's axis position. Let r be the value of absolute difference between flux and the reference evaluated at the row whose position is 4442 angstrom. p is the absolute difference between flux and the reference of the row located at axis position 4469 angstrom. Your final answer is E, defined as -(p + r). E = -0.78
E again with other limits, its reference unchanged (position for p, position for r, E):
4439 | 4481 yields -0.33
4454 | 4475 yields -0.66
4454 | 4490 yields -0.42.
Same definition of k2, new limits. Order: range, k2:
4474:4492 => 0.495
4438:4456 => 0.511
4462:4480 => 0.504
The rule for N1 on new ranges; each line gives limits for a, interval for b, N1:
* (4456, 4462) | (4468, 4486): -1.1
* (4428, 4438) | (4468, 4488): -1.6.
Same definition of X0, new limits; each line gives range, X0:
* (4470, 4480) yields 1.97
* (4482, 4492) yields 1.98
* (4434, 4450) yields 1.71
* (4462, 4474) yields 1.79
